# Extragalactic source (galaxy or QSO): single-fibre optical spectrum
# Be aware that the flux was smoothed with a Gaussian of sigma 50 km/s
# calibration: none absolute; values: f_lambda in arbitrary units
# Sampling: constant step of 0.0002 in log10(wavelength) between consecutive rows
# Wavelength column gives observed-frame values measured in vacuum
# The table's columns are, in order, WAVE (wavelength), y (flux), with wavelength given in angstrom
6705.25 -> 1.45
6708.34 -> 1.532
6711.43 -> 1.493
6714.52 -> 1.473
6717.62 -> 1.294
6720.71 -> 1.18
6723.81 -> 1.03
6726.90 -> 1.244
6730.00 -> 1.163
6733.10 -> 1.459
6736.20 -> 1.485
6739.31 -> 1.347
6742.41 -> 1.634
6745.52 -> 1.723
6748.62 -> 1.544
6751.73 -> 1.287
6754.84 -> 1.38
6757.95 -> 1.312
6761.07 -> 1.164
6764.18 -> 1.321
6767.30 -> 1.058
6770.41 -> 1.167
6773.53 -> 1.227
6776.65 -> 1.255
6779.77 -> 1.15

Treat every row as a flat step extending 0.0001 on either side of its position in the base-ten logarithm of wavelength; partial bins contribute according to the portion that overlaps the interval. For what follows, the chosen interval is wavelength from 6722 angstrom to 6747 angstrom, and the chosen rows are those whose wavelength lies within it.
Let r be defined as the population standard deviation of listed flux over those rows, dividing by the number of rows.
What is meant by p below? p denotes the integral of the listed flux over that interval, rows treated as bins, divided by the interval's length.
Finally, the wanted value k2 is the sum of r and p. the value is 1.60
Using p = 1.38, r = 0.220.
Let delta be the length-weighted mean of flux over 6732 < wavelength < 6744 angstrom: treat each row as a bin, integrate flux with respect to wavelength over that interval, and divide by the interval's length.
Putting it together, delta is 1.48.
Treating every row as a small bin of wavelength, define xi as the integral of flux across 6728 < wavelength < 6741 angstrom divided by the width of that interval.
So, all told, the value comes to 1.36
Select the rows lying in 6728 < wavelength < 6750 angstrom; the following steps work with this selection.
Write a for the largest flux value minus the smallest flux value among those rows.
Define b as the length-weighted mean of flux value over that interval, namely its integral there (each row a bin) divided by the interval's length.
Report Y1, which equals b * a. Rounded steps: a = 0.56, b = 1.47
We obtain 0.8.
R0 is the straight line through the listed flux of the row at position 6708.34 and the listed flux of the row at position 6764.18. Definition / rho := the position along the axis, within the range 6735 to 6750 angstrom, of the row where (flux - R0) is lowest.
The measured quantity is 6739.31 angstrom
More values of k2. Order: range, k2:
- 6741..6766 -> 1.60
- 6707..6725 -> 1.52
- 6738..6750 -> 1.71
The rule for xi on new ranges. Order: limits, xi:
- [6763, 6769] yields 1.18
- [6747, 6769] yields 1.30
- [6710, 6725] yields 1.30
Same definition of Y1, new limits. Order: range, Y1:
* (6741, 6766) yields 0.8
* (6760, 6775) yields 0.3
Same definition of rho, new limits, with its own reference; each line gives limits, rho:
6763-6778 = 6767.30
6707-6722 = 6720.71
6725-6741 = 6730.00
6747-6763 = 6761.07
